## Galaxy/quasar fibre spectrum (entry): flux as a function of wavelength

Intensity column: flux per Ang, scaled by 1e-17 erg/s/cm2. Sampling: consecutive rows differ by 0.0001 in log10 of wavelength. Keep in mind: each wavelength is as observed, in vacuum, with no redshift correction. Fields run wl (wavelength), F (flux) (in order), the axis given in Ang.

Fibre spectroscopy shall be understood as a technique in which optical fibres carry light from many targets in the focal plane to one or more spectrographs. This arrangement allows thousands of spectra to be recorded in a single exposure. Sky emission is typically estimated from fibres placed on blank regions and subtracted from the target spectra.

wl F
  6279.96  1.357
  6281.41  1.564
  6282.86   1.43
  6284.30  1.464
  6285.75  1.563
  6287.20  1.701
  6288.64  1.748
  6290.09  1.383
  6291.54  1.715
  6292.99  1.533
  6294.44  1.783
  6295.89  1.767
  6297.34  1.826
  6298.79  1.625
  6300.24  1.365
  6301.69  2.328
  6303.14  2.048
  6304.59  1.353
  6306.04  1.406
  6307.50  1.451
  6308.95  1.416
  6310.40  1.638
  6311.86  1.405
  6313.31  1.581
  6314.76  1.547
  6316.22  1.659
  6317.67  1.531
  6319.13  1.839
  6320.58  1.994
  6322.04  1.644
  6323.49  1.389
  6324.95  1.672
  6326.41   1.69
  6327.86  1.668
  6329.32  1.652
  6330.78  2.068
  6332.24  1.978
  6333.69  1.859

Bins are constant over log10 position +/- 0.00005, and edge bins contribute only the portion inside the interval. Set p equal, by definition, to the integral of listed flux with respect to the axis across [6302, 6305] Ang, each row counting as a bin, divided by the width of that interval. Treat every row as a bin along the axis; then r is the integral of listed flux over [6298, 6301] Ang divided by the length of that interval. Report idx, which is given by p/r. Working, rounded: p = 1.83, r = 1.51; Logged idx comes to 1.21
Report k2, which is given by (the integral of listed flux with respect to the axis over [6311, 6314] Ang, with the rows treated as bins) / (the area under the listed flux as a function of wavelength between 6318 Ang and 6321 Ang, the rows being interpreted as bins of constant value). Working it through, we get 0.8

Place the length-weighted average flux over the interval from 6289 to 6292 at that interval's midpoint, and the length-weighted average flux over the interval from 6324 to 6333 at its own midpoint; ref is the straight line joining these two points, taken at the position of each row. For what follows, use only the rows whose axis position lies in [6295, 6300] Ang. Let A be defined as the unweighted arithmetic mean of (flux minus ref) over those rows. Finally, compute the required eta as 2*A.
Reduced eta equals 0.29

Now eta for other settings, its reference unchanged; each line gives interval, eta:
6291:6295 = 0.21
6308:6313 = -0.37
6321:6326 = -0.36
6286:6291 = 0.13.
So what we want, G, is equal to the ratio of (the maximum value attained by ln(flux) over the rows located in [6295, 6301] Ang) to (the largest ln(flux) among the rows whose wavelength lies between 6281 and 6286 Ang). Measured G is 1.3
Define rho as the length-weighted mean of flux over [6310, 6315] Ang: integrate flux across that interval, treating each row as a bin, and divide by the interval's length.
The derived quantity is 1.54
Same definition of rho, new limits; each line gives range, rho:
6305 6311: 1.47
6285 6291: 1.60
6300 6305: 1.84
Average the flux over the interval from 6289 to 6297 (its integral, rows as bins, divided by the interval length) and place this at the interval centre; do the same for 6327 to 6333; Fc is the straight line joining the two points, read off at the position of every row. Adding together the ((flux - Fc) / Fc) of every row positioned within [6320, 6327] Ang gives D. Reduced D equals -0.4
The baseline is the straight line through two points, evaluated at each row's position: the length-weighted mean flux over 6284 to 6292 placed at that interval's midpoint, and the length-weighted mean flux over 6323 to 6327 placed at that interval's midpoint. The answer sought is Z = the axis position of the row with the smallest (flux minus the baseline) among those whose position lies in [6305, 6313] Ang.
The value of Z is 6306.04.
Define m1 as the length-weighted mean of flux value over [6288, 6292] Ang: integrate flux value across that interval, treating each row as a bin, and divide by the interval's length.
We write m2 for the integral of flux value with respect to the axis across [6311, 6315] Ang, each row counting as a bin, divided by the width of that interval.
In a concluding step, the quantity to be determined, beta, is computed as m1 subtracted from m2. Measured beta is -0.09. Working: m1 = 1.60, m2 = 1.51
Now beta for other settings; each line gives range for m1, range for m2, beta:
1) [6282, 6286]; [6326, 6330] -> 0.19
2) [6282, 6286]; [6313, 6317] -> 0.12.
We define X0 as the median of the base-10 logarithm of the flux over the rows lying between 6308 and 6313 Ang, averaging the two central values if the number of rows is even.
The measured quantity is 0.151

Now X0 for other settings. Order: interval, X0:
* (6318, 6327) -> 0.226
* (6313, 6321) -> 0.209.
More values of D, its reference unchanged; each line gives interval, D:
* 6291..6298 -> 0.2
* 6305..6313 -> -0.8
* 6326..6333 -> -0.1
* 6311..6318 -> -0.6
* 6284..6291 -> -0.1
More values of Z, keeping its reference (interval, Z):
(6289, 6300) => 6290.09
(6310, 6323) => 6311.86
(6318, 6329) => 6323.49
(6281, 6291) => 6290.09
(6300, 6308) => 6304.59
